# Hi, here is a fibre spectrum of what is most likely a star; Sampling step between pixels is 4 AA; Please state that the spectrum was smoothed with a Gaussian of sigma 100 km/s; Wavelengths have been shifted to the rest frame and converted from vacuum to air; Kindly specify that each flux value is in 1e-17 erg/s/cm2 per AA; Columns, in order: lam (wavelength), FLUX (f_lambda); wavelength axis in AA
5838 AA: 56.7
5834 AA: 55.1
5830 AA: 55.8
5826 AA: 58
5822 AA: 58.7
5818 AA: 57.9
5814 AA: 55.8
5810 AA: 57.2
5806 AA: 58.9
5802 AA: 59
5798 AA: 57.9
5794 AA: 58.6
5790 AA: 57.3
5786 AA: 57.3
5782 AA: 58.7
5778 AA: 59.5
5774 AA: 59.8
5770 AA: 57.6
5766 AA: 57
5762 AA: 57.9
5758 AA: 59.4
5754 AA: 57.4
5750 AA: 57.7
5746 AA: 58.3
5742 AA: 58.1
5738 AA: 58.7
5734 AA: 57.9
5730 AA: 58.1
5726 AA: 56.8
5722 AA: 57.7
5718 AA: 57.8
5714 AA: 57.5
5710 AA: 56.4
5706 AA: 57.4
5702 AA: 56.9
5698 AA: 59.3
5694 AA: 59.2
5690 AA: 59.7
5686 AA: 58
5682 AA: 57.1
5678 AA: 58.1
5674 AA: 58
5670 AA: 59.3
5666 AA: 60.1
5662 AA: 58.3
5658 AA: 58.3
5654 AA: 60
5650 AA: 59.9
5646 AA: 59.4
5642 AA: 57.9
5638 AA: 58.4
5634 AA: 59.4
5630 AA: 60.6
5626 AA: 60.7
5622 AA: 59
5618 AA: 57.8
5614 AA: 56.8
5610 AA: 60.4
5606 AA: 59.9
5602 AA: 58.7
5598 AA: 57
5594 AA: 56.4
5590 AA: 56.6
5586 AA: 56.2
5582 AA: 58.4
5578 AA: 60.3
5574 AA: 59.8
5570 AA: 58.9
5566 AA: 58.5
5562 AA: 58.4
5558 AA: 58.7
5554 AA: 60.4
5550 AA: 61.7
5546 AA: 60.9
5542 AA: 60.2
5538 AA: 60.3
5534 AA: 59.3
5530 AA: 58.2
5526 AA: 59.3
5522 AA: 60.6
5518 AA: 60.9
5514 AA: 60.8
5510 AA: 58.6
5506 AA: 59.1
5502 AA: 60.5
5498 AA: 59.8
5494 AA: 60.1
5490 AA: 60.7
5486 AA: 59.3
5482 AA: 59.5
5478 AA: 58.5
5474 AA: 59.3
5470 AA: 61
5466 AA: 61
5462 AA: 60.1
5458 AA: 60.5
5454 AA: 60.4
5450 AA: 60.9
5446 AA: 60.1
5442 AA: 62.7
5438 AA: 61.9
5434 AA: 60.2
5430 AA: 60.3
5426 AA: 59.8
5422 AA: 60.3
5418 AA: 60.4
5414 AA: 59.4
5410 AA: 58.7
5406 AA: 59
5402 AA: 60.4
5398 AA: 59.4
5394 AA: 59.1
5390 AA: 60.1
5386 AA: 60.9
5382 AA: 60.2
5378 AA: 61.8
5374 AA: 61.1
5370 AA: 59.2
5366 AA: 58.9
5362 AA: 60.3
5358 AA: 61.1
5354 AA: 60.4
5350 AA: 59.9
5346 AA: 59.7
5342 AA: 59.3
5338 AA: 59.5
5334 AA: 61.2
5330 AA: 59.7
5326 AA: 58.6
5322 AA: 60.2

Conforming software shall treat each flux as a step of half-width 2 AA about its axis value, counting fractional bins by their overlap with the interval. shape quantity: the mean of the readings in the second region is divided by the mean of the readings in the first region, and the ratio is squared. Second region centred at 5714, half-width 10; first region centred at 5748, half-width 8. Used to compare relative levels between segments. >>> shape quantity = 0.98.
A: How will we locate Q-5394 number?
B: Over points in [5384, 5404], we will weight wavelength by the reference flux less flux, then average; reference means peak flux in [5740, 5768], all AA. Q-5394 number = 5391.7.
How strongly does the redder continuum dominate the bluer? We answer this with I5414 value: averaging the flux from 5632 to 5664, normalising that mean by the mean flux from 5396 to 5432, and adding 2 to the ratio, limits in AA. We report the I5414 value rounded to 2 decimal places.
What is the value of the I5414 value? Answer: 2.99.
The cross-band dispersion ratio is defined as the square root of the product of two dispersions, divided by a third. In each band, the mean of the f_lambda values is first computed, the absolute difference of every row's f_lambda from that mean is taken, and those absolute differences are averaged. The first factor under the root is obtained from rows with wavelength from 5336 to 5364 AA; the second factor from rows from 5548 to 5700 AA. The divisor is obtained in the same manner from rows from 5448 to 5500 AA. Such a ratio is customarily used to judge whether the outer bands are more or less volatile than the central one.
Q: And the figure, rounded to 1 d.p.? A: 1.2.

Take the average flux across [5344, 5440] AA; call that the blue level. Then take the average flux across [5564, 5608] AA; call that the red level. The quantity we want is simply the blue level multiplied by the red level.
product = 3501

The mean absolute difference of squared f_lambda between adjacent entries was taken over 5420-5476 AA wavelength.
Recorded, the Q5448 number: 99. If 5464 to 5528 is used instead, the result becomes 100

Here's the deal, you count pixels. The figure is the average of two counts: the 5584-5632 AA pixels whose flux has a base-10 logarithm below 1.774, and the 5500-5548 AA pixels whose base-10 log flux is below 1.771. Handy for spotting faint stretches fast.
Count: 5.0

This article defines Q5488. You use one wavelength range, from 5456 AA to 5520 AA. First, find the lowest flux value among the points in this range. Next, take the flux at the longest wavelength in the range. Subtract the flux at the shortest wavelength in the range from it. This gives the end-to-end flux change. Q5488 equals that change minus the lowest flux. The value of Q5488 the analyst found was -58.1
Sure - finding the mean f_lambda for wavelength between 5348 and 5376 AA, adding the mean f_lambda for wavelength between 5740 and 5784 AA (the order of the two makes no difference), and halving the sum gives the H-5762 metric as 59.2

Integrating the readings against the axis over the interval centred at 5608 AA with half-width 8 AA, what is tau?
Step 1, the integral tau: 943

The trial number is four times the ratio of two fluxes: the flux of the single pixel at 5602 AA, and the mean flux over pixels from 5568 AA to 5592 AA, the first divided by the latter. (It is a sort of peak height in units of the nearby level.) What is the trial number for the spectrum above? 4.02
